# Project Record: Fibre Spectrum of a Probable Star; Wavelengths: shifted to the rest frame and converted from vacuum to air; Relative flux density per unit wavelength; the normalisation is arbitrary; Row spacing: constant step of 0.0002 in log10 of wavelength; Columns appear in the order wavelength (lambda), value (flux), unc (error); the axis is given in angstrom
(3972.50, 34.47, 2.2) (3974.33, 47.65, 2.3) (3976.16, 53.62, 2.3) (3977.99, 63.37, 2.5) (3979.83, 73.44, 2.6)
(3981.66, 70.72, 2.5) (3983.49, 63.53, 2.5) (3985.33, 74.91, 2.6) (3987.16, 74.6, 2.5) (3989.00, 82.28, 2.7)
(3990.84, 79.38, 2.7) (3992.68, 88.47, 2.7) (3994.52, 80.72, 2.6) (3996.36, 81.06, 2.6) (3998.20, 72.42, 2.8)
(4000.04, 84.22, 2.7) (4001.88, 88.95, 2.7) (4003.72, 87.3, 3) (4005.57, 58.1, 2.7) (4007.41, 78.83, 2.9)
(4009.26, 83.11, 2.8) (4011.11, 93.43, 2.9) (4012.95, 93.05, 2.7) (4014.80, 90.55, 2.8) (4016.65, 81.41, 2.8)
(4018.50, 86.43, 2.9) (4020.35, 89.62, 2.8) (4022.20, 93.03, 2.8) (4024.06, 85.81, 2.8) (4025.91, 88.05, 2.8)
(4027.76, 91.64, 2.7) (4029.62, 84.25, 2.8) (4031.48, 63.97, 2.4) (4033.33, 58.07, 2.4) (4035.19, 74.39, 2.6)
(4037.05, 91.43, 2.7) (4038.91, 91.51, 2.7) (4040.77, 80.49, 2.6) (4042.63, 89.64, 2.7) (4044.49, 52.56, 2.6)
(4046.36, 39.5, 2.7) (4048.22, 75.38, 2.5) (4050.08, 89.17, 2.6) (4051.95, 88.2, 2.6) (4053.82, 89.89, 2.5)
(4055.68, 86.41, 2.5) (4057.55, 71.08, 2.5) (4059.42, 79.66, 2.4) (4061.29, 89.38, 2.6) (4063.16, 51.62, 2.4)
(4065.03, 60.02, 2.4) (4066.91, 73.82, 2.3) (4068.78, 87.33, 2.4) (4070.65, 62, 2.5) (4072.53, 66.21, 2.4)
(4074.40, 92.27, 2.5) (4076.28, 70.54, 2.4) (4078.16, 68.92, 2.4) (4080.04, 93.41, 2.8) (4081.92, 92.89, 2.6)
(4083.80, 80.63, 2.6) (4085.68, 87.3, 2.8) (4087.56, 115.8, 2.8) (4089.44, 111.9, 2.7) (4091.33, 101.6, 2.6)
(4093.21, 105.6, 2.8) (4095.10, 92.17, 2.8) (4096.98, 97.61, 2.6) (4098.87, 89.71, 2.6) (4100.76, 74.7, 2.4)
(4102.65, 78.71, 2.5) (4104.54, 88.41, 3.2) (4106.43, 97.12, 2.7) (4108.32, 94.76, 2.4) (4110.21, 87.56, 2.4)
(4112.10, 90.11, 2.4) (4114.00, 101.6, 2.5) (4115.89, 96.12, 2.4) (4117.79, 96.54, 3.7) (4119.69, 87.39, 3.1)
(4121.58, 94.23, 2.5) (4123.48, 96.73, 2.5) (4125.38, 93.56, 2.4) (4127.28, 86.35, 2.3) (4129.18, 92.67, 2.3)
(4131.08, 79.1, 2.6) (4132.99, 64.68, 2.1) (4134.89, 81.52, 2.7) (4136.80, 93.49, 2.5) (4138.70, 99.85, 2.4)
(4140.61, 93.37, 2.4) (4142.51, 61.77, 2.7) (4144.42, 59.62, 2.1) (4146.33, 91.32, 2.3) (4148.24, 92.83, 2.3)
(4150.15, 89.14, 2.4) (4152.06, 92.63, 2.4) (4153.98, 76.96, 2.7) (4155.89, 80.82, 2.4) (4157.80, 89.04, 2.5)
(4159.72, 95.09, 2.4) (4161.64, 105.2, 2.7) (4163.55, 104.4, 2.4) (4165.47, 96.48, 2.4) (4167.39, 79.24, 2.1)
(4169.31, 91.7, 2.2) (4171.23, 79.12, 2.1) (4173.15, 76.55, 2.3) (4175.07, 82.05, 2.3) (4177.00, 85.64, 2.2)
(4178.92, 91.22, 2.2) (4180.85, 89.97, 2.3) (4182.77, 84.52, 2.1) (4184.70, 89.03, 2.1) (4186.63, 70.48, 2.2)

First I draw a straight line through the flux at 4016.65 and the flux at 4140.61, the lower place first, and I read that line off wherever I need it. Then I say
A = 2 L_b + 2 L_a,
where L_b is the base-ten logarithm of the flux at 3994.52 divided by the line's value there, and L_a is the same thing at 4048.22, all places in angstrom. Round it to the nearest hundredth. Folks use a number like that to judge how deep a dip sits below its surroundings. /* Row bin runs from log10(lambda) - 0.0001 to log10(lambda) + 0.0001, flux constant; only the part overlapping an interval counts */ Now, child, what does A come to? -0.08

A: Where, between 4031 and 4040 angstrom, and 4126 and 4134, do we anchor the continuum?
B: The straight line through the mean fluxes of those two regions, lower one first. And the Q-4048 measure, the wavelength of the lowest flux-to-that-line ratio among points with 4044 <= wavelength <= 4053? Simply 4046.36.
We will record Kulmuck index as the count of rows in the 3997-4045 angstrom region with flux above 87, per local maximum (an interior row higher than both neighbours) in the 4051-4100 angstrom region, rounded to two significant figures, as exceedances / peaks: 1.5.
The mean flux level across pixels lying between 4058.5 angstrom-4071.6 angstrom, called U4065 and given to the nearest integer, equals 72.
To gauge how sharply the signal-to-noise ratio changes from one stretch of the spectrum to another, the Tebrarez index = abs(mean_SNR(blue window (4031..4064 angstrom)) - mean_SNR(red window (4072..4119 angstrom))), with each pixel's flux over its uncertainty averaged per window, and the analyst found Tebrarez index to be 5.0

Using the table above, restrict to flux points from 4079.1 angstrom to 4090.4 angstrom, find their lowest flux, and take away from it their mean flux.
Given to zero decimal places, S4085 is -16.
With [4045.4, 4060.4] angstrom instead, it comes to -38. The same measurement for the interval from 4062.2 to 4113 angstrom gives -34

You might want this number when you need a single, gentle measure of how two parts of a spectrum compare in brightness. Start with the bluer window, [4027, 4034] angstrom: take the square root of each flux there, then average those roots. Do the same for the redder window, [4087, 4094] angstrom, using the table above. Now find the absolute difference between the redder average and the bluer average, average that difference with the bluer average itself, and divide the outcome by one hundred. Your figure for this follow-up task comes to 0.0521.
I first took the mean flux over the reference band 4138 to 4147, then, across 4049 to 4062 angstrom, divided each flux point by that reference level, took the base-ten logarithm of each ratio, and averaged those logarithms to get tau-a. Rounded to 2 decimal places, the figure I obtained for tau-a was 0.02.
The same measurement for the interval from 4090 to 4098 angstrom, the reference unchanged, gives 0.09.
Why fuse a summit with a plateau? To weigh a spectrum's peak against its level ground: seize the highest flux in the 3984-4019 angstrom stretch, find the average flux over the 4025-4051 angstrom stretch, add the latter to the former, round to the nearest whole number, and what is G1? 170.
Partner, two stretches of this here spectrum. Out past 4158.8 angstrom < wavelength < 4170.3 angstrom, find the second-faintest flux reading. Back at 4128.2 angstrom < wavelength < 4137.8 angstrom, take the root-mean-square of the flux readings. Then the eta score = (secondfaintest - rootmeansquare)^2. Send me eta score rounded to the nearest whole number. 76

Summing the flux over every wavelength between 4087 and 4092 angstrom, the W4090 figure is 329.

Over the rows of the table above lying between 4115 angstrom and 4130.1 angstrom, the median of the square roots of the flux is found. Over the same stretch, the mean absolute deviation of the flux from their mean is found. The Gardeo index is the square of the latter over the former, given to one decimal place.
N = 1.0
